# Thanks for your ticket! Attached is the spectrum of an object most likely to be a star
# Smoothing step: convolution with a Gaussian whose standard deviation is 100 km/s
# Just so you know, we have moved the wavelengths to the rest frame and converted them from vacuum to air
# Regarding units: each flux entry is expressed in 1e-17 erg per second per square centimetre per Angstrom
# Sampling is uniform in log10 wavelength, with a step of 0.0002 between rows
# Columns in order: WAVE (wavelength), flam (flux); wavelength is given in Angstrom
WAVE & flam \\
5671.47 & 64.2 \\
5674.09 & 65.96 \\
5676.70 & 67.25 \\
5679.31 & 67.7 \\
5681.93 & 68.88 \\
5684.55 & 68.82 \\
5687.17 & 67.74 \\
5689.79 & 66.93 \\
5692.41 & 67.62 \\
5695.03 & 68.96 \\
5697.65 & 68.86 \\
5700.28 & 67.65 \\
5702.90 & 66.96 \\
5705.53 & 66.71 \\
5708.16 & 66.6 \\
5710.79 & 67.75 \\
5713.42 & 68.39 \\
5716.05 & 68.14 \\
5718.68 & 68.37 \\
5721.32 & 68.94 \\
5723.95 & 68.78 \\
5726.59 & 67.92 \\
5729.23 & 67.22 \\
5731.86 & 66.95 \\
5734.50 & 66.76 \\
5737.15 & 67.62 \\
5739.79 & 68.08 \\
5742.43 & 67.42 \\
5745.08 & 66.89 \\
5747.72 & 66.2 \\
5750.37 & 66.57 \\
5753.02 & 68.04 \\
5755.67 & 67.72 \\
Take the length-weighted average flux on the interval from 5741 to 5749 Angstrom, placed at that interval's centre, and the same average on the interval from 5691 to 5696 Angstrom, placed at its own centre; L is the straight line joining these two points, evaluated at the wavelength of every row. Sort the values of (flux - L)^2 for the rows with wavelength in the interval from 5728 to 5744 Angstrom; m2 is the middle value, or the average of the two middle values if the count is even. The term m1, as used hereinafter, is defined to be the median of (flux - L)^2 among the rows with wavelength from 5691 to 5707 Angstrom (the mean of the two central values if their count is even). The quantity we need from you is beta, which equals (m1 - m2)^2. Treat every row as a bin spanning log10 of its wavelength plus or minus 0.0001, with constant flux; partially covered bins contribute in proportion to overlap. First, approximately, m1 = 0.5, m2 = 0.19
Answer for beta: 0.12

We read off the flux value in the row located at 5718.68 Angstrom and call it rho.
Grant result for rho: 68.37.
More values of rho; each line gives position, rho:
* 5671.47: 64.2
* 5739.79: 68.08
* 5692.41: 67.62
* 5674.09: 65.96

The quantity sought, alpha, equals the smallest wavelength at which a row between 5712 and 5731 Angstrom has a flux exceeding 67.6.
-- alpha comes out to 5713.42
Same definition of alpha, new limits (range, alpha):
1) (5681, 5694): 5681.93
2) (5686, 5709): 5687.17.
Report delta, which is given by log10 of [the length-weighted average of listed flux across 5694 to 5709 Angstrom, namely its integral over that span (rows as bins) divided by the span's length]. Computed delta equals 1.83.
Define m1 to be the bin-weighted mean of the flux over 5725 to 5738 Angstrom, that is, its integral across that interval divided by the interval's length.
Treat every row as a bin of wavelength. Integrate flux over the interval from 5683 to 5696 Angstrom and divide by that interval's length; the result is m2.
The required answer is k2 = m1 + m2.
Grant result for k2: 135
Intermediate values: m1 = 67.3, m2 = 68.0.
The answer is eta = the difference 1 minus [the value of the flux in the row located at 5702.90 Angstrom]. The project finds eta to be -66.0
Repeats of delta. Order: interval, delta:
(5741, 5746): 1.83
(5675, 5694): 1.83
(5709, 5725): 1.83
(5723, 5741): 1.83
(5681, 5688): 1.84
